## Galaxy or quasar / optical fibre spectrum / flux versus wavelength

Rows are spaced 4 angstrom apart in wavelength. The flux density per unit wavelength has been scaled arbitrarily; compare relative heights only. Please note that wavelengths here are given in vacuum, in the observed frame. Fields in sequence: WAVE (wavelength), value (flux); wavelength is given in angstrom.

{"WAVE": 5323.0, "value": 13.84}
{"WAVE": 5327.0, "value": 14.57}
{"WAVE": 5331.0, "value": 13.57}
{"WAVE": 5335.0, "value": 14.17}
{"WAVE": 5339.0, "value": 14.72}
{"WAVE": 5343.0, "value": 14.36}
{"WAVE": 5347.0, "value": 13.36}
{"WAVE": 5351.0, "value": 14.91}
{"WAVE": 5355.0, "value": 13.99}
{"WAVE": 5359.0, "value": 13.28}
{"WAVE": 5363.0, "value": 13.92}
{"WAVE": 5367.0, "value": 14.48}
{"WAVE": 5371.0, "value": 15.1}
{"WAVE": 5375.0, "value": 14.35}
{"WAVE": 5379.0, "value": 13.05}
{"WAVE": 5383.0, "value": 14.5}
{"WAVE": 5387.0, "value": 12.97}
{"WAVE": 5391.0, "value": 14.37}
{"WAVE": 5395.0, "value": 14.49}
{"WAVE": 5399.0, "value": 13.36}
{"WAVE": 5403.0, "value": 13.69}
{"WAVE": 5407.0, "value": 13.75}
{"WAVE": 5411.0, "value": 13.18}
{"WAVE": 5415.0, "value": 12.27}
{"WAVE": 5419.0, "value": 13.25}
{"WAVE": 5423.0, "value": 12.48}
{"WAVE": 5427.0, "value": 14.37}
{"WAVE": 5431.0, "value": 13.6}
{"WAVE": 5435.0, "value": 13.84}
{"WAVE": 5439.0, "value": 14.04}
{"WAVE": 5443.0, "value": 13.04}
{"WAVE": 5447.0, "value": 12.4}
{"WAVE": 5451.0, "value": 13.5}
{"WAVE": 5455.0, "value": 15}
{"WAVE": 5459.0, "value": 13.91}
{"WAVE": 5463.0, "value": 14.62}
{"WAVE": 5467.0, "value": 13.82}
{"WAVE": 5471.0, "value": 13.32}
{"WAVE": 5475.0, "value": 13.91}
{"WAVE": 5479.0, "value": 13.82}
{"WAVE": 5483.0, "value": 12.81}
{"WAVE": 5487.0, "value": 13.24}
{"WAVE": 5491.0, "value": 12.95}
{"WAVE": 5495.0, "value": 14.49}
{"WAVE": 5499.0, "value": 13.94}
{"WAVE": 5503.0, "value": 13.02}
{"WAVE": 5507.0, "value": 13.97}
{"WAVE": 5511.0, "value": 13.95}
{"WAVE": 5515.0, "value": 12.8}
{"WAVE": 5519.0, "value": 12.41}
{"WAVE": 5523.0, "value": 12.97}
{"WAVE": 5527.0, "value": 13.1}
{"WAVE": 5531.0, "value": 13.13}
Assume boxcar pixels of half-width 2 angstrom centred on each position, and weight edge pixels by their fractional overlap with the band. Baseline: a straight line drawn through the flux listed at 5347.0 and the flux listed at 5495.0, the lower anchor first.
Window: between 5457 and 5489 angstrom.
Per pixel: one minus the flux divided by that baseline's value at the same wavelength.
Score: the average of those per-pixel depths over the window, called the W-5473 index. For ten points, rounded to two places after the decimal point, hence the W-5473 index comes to 0.04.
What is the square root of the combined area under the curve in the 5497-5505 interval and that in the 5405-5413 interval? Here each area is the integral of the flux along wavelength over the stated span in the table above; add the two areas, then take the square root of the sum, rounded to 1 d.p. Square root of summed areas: 14.7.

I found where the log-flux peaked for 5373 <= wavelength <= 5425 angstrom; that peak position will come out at 5383.0 angstrom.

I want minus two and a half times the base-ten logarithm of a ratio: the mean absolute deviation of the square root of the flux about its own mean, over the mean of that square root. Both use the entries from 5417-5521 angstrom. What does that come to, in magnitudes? 4.2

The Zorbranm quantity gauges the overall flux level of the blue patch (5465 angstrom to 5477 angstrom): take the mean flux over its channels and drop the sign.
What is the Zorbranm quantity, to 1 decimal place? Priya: 13.7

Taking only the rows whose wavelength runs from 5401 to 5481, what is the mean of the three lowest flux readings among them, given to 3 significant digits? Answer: 12.4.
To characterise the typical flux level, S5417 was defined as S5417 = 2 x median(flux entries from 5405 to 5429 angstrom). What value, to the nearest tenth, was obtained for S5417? 26.4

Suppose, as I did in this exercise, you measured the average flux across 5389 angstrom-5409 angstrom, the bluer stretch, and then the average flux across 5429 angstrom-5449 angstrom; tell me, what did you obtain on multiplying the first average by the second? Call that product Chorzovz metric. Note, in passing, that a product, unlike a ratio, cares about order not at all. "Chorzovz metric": 186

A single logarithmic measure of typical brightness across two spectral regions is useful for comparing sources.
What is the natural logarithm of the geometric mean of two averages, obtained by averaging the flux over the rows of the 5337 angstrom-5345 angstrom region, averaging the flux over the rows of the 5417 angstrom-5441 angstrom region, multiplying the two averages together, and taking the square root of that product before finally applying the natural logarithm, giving 2.64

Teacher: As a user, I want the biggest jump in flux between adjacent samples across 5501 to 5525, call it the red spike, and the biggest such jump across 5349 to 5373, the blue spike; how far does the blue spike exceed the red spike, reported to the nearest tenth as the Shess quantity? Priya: -0.2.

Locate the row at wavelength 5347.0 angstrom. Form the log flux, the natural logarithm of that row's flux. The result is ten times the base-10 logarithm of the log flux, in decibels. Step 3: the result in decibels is 4.14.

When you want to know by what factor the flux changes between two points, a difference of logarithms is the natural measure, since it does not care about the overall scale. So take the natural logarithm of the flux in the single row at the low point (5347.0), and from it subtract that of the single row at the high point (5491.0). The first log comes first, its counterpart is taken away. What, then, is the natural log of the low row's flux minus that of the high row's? 0.031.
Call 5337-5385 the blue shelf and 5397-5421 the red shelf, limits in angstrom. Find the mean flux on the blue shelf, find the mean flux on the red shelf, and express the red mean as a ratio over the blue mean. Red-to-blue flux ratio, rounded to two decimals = 0.94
